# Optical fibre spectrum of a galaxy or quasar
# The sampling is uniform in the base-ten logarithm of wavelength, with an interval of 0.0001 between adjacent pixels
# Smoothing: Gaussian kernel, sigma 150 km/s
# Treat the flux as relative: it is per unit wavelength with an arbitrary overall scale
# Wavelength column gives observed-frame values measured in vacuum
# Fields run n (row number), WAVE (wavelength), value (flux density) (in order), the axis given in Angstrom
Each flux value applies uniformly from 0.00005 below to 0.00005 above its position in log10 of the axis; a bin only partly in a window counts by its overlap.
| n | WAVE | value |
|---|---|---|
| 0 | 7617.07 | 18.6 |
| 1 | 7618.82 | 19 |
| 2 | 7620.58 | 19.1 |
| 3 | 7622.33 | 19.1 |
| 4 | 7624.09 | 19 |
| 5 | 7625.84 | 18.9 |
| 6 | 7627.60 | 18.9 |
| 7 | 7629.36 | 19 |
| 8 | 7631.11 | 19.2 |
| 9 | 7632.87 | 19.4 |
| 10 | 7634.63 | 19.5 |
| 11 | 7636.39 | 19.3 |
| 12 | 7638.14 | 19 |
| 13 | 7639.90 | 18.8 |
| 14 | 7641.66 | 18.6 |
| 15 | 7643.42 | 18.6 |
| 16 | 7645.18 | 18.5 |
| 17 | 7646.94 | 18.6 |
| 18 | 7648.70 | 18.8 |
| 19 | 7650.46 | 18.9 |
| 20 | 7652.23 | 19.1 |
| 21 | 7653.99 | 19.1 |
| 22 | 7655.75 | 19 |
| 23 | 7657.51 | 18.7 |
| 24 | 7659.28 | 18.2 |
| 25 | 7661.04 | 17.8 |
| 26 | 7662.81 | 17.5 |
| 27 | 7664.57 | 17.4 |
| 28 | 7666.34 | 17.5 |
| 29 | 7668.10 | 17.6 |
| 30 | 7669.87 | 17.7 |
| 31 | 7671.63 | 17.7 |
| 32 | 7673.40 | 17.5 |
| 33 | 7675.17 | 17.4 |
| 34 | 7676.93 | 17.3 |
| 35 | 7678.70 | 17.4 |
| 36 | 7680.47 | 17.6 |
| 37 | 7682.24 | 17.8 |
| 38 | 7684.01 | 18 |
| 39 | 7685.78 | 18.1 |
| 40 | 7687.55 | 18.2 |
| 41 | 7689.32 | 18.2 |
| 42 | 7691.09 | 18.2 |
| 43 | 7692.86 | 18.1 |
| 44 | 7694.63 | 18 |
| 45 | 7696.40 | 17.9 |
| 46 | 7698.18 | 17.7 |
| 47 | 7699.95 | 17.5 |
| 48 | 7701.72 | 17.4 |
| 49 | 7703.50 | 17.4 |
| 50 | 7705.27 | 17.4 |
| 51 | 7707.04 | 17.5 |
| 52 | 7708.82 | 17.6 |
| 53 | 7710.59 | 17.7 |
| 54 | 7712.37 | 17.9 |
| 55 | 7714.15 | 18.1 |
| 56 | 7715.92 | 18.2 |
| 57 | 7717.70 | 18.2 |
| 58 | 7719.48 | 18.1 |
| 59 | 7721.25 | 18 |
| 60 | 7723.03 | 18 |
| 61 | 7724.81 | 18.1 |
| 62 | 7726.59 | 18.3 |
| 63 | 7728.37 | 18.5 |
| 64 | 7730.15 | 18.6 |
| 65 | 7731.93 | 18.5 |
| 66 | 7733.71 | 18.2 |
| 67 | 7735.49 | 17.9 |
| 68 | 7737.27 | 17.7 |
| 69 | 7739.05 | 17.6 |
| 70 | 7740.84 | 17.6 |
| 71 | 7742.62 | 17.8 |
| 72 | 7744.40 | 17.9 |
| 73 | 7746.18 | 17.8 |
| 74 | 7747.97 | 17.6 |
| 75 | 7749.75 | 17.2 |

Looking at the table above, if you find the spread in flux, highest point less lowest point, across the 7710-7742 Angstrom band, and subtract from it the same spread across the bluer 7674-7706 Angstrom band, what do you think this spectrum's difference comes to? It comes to 0.10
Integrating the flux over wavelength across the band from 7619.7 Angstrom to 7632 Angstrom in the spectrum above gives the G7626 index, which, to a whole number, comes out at 234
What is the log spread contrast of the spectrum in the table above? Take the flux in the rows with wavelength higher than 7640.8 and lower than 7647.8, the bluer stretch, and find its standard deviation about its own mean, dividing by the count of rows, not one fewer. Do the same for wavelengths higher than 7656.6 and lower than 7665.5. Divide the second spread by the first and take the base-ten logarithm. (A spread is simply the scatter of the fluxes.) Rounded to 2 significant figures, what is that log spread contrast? 1.0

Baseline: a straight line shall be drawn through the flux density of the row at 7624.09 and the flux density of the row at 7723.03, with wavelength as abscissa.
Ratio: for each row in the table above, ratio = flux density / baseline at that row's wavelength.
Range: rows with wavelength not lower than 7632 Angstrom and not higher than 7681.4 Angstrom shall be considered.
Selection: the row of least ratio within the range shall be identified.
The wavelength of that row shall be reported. 7664.57 Angstrom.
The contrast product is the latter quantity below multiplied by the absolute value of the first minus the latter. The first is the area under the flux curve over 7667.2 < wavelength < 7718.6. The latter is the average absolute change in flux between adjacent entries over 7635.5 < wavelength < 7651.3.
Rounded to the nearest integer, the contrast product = 137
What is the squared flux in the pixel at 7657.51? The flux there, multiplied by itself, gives 350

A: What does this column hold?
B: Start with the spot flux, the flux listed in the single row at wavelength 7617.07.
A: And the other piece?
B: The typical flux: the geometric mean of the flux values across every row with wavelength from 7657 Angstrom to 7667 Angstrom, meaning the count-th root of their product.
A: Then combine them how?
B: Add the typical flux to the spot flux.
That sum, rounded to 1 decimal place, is 36.4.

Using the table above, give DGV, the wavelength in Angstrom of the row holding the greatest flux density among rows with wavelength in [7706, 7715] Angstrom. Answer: 7714.15 Angstrom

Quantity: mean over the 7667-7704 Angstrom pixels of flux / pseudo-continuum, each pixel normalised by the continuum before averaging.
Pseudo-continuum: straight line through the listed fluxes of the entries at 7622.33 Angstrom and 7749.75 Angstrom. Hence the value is 0.98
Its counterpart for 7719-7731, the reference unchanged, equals 1.04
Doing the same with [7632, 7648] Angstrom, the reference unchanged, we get 1.00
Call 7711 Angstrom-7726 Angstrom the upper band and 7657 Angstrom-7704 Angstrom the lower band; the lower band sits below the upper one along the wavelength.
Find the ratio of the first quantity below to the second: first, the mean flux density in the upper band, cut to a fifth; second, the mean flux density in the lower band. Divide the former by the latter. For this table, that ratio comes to 0.203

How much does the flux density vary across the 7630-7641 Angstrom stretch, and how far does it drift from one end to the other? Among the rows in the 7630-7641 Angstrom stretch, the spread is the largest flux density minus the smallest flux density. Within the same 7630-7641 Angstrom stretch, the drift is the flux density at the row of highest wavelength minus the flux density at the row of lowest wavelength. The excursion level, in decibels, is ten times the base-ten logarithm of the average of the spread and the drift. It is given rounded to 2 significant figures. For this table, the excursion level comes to -8.2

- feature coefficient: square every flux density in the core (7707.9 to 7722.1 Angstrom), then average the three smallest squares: 314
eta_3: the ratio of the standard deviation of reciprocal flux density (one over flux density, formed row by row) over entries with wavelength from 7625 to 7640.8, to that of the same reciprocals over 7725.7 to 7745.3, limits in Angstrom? 0.58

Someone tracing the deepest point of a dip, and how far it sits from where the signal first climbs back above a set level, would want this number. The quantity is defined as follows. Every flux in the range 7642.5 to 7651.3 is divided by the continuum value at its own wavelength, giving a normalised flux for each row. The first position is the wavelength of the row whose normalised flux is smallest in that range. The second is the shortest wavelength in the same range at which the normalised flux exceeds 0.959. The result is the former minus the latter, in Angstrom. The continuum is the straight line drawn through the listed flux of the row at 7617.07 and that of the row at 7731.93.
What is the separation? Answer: 1.8 Angstrom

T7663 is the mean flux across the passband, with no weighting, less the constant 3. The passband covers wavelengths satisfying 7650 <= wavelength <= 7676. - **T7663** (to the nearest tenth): 15.1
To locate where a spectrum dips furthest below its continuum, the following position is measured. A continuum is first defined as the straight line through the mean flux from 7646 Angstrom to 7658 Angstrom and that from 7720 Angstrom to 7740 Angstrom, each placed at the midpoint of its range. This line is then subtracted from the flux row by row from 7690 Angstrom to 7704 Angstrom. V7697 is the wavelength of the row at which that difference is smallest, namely 7701.72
